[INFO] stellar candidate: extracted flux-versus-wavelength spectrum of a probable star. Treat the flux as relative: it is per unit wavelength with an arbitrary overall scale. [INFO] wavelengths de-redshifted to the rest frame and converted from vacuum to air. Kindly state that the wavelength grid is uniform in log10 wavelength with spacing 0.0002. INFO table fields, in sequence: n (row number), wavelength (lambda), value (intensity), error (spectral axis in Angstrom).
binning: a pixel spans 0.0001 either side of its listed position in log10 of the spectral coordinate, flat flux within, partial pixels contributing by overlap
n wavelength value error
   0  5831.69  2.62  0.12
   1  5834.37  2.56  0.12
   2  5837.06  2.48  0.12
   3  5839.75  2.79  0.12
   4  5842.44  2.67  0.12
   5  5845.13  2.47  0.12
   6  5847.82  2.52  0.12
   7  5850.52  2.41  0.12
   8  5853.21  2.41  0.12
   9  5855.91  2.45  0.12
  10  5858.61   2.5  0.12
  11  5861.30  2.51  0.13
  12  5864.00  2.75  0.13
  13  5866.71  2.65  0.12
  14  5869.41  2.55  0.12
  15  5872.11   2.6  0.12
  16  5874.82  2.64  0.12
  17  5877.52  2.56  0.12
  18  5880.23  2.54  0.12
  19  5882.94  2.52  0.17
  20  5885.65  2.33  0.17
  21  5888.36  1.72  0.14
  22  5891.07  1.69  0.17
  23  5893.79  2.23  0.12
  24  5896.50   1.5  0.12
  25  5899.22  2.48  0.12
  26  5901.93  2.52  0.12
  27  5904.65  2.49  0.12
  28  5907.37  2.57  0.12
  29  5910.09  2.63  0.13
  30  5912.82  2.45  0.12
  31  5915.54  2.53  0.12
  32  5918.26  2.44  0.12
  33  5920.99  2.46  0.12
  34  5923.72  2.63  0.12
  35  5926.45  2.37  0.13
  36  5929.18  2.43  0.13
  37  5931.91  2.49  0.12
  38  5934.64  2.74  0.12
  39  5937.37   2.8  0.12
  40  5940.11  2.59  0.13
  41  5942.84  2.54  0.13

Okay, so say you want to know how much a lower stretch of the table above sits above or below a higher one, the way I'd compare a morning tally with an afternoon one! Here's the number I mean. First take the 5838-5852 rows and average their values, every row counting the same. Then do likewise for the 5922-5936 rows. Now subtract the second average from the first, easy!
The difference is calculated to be 0.04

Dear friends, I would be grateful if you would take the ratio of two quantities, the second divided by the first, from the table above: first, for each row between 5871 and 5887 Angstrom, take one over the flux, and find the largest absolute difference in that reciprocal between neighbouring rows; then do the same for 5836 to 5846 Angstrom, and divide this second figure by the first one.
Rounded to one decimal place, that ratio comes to 1.4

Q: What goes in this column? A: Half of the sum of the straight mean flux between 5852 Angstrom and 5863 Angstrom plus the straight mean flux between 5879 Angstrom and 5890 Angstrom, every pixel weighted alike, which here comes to 2.37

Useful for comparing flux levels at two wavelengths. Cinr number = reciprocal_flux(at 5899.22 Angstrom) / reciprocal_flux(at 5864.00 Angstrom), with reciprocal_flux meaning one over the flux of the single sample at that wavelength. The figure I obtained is 1.11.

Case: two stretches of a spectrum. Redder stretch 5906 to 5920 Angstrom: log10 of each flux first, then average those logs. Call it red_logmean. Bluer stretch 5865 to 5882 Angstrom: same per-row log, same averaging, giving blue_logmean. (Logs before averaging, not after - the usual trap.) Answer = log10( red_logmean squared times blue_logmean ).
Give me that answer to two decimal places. -1.18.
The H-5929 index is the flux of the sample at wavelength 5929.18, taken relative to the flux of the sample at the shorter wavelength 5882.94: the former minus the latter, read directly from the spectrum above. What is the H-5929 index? -0.09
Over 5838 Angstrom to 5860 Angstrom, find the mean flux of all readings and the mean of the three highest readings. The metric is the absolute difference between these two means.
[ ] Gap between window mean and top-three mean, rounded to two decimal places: 0.13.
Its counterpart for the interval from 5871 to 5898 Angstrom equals 0.37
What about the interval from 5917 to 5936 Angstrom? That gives 0.11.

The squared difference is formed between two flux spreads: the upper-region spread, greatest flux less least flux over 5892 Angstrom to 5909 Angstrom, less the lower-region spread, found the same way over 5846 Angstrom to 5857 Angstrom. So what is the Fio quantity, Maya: 0.92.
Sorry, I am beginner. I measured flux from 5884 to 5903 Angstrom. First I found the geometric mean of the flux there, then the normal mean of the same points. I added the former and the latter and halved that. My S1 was 2.05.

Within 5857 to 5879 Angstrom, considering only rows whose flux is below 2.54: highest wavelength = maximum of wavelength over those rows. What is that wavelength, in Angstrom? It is 5861.30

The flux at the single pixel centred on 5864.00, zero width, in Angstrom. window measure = 2.75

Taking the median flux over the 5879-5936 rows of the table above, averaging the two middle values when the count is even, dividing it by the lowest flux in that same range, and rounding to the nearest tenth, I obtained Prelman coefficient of 1.7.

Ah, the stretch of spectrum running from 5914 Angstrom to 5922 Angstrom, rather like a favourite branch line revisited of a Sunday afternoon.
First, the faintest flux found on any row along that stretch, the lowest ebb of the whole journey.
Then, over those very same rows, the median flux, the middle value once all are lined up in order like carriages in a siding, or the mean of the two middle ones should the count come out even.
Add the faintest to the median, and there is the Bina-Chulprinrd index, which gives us 4.90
